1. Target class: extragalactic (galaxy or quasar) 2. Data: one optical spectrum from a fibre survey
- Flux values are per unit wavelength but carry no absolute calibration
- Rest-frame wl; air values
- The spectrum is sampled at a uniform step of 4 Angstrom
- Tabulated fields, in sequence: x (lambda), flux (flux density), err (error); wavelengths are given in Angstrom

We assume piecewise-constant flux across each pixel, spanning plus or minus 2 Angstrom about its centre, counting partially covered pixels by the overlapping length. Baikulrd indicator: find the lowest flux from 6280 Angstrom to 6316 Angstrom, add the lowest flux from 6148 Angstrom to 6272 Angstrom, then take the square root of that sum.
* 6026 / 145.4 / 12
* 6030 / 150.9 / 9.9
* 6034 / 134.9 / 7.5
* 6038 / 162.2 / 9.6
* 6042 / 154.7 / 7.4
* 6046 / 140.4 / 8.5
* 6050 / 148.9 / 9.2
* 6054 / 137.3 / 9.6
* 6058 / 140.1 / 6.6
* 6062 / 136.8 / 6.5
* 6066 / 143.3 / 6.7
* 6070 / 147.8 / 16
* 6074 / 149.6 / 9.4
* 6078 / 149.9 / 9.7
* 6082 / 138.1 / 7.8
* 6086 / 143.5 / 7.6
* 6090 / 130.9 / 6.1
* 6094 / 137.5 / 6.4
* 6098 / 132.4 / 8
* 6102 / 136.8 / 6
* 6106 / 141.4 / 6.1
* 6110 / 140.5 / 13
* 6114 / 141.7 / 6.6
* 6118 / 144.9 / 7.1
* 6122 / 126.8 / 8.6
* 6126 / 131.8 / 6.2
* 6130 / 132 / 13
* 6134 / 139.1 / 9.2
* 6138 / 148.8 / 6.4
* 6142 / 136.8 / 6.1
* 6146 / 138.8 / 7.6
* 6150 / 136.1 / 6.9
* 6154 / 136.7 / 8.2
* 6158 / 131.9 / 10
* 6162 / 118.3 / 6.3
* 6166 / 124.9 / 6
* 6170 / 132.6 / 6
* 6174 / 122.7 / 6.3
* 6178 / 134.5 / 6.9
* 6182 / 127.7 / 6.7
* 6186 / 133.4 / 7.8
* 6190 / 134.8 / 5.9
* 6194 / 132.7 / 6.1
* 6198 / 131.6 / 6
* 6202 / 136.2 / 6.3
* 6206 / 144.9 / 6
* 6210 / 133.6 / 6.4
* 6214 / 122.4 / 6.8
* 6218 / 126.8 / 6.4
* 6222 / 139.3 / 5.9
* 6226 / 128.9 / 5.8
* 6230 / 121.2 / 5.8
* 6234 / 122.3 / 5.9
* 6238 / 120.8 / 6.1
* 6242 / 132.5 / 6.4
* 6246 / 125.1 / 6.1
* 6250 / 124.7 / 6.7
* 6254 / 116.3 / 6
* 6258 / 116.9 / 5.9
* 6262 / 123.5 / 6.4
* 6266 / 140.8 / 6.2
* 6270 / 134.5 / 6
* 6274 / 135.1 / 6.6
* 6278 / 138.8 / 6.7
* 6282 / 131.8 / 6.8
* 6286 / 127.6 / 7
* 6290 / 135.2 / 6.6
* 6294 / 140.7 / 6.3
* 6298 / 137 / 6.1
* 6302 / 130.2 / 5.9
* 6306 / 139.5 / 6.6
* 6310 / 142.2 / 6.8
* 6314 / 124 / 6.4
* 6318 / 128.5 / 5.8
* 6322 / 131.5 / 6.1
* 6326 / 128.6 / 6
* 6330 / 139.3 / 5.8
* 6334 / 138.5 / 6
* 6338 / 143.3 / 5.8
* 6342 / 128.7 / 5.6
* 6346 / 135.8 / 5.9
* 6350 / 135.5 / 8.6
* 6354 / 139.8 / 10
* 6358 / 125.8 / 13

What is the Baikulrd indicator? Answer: 15.5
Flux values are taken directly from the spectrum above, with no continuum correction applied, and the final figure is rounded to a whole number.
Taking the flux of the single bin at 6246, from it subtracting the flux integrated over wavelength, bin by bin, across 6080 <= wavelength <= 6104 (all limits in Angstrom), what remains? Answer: -3152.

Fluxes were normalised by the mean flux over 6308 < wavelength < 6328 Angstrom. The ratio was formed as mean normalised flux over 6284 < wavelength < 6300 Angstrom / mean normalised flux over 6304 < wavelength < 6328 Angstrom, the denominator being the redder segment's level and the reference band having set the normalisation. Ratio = 1.021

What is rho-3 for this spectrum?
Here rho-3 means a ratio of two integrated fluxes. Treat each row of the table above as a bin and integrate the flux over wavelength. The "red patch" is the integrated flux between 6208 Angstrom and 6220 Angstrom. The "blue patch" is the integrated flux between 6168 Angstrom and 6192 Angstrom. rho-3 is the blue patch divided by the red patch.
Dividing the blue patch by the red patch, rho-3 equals 2.1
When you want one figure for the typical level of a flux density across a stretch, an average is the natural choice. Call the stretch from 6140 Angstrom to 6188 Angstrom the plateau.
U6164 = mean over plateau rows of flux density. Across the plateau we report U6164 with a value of 131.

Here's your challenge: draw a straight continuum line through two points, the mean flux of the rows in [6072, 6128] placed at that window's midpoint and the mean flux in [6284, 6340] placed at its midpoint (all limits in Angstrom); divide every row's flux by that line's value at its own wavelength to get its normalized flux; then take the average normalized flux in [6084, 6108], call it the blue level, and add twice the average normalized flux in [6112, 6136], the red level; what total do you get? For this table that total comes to 2.95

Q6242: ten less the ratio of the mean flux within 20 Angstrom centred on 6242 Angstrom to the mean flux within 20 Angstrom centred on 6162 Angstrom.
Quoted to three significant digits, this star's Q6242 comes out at 9.03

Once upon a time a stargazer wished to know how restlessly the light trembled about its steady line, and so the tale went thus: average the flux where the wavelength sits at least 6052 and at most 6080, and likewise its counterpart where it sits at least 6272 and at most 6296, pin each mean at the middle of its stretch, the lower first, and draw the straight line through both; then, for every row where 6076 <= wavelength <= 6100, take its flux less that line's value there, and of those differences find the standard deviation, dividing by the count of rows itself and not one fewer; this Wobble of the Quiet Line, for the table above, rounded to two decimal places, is 6.26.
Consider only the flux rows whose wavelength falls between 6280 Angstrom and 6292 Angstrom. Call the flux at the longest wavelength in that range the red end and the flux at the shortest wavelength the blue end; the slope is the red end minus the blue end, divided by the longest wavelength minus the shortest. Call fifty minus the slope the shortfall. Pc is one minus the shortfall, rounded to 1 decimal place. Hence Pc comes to -48.6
